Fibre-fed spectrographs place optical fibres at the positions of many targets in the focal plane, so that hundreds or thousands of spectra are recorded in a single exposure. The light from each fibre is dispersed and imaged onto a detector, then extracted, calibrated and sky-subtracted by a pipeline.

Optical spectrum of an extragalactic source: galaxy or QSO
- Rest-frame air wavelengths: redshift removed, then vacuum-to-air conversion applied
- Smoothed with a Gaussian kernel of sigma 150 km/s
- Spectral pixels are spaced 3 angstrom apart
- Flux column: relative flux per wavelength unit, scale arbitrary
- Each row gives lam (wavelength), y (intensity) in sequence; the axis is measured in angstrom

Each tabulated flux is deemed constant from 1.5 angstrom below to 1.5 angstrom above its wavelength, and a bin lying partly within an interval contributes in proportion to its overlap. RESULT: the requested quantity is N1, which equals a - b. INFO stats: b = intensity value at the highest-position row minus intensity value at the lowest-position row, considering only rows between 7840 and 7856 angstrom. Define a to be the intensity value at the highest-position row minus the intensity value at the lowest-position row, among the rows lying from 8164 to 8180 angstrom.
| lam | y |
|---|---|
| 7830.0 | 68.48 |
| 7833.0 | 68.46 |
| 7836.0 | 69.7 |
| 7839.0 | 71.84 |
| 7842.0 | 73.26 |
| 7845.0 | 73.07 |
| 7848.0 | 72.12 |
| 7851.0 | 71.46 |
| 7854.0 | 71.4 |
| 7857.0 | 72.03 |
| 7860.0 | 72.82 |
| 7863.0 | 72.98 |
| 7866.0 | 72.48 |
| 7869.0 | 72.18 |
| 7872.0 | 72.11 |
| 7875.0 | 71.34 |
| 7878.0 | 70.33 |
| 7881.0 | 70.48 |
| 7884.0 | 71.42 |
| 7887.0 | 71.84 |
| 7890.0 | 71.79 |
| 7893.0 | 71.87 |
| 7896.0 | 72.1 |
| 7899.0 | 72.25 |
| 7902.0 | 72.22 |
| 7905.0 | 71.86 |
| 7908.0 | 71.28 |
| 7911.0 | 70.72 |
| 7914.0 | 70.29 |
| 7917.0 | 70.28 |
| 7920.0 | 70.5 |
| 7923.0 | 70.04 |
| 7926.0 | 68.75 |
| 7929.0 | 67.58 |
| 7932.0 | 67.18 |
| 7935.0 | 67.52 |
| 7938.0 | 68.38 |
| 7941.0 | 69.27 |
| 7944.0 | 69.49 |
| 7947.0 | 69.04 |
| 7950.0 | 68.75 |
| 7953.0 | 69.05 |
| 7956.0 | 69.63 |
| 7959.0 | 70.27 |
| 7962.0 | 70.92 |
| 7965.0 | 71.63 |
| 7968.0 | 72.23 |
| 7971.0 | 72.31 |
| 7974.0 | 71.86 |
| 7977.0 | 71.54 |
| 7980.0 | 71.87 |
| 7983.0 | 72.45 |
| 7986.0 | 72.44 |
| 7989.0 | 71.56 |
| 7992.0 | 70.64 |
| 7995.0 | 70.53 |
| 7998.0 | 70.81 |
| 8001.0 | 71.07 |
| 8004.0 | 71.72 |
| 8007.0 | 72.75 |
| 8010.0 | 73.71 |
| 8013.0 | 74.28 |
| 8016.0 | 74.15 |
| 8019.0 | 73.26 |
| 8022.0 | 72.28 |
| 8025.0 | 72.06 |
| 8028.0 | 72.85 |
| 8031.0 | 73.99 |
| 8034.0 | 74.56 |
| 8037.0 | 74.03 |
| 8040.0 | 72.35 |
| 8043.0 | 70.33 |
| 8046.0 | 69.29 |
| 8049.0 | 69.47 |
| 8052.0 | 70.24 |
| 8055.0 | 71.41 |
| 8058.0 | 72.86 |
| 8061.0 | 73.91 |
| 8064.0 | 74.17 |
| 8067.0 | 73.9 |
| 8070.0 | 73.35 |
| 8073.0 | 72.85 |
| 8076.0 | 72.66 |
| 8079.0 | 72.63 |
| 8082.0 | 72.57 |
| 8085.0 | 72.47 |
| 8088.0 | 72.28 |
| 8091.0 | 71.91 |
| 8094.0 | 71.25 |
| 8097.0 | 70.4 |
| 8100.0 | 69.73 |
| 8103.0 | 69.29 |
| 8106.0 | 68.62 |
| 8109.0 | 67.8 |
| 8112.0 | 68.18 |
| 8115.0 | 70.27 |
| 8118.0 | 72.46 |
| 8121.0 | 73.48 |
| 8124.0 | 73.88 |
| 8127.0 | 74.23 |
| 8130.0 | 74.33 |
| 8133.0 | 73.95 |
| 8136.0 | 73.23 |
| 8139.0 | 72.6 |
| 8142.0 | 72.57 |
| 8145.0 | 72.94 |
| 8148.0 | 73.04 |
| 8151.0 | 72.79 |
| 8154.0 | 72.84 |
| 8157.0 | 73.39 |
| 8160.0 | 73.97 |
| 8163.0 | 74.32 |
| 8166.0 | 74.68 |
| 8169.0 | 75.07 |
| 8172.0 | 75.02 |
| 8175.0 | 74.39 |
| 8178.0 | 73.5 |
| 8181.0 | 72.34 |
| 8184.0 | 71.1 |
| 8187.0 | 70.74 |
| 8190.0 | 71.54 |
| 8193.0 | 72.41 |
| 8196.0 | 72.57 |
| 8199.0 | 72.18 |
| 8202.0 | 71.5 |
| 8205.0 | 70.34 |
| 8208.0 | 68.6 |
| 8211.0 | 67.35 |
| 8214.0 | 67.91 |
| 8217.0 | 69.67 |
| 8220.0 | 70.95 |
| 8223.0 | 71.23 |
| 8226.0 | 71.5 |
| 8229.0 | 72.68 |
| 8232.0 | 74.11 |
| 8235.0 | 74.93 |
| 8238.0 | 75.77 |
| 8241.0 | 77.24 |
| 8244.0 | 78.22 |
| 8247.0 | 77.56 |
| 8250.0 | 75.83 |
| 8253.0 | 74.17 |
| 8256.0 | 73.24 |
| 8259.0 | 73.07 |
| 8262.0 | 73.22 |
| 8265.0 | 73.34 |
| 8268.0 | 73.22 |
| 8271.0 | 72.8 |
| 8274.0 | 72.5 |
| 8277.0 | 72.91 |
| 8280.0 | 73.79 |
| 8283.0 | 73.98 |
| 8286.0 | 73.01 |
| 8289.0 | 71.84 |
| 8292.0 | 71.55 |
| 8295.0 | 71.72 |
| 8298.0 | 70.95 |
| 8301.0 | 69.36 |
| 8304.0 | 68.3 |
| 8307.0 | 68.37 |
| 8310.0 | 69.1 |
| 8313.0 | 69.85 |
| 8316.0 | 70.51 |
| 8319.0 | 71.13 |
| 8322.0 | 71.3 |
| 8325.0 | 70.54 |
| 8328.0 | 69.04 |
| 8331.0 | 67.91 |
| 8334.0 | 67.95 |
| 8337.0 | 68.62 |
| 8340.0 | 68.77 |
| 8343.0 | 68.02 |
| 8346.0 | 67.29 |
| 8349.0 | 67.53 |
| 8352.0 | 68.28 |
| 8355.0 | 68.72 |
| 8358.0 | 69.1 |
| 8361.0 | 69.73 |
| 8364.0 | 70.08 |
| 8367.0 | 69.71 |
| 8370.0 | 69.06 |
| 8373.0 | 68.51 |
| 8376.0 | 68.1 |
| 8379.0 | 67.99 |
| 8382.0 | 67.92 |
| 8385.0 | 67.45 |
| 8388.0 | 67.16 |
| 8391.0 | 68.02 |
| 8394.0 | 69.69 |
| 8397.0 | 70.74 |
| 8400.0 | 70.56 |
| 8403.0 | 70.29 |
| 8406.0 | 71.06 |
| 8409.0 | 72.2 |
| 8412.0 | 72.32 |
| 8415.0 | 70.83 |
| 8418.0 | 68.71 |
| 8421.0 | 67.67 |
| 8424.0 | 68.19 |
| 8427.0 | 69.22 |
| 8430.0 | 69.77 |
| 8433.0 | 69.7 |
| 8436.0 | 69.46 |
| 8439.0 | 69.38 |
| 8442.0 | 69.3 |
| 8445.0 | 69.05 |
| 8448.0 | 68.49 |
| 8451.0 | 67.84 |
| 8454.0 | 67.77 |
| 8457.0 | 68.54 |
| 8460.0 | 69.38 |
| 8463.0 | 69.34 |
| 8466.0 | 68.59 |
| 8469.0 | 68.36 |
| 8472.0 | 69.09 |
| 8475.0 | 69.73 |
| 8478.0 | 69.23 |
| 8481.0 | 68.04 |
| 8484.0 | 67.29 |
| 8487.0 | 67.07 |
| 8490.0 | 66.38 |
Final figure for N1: 0.7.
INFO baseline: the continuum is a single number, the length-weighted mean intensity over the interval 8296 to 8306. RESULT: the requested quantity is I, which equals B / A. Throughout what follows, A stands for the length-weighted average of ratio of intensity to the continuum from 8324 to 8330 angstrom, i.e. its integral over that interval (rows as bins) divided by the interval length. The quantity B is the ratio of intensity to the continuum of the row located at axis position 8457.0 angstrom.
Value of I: 0.99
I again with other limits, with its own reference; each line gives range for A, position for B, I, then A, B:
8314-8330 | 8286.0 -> 1.04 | 1.01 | 1.05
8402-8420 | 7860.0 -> 1.03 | 1.02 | 1.05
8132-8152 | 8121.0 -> 1.01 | 1.05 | 1.06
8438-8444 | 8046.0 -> 1.00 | 1.00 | 1.00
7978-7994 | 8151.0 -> 1.01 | 1.03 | 1.05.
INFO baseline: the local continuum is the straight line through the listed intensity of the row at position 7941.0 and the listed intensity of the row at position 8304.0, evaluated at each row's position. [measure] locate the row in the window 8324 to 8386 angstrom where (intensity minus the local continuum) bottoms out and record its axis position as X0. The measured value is 8346.0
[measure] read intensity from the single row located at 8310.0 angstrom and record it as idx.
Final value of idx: 69.1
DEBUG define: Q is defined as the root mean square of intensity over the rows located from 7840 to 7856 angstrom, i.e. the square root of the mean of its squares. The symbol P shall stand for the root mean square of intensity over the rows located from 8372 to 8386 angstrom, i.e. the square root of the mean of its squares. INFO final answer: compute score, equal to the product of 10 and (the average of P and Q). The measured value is 701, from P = 68.0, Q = 72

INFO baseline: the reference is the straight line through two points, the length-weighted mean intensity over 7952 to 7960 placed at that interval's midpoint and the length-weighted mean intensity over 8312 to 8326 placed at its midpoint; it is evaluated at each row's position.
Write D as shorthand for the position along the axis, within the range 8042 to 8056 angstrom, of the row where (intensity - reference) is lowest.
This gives 8046.0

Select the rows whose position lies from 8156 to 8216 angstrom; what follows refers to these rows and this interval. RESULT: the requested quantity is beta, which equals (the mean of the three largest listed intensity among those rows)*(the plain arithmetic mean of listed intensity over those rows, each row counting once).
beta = 5405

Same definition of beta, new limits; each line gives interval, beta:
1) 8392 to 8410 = 5047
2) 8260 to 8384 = 5169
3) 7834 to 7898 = 5252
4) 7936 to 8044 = 5323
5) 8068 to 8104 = 5237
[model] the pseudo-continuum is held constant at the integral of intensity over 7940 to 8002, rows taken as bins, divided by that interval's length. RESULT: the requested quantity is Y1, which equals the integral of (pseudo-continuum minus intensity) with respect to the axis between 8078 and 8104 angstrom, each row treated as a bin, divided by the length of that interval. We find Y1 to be -0.6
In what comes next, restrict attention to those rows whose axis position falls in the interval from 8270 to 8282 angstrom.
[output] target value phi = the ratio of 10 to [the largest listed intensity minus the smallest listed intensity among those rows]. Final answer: 8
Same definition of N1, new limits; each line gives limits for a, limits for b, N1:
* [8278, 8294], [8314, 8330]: -0.8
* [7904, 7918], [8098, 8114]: 0.0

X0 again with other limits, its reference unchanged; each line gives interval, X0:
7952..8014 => 7953.0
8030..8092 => 8046.0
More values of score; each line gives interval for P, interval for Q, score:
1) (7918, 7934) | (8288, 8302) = 700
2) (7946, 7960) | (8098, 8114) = 690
